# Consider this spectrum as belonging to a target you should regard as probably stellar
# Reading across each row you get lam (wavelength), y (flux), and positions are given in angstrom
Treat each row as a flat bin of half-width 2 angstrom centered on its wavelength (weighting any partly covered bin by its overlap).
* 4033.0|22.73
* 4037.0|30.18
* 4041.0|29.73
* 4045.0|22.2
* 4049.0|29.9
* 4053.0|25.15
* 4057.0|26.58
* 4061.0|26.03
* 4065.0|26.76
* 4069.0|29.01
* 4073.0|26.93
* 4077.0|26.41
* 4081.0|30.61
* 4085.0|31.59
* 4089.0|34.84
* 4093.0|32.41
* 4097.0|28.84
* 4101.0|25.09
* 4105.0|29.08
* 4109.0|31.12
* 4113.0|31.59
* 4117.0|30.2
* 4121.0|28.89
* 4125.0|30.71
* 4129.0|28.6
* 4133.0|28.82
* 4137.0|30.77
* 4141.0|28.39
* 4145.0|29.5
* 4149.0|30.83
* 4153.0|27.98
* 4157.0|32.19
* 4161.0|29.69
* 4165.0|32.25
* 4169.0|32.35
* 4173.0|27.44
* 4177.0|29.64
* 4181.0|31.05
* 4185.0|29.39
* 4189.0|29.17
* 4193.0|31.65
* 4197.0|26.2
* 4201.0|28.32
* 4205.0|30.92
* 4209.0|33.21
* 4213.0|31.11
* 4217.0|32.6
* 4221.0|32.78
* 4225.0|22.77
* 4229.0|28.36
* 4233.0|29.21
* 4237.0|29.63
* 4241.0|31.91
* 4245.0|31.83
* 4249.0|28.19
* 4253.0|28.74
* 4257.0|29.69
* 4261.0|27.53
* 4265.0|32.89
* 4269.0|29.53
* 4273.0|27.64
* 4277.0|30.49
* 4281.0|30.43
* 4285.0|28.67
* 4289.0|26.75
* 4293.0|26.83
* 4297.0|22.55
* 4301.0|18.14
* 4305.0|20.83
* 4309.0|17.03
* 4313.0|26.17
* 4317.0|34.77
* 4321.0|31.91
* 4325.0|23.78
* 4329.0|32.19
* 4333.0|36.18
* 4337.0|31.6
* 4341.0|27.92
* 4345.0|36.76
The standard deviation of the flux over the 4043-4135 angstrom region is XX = 2.8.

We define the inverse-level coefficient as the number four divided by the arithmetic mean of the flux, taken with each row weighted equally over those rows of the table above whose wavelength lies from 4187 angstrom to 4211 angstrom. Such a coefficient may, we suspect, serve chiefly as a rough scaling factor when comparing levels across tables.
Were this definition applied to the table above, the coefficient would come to 0.134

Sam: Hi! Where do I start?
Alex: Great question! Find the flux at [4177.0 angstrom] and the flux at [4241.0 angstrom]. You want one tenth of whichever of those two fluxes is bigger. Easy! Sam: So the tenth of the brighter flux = 3.19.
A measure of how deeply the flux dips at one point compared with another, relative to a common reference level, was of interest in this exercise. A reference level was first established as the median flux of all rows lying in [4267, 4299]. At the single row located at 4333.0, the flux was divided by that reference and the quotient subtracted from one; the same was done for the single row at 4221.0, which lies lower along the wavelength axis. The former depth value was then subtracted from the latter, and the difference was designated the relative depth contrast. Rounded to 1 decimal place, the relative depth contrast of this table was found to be 0.1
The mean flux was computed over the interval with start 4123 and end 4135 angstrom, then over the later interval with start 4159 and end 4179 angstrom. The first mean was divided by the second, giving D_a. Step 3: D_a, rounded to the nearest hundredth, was 0.97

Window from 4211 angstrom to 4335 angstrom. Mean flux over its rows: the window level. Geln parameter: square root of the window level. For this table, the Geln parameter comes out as 5.33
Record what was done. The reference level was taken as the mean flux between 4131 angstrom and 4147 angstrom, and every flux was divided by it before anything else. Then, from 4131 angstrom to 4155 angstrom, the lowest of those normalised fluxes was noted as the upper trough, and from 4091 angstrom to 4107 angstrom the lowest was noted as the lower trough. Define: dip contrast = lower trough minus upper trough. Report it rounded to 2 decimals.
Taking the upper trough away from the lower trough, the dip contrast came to -0.10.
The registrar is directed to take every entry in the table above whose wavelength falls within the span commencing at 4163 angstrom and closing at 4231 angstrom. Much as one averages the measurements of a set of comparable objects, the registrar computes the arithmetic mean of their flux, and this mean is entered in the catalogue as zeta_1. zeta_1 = 30.0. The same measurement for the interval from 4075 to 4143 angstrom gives 29.9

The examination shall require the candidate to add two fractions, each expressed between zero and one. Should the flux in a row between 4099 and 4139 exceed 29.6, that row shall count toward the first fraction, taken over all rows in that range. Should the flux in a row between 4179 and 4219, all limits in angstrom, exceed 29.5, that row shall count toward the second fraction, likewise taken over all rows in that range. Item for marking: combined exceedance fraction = 1.10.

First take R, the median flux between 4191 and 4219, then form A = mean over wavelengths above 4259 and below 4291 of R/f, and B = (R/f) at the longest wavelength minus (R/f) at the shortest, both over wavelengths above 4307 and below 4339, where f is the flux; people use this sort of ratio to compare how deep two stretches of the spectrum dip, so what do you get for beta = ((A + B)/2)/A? 0.11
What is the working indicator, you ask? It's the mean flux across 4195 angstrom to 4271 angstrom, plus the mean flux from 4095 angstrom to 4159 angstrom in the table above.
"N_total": 59.3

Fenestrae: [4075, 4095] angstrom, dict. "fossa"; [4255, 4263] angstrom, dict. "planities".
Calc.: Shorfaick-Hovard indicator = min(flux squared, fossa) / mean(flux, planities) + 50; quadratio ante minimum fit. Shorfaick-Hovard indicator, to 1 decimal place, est 74.4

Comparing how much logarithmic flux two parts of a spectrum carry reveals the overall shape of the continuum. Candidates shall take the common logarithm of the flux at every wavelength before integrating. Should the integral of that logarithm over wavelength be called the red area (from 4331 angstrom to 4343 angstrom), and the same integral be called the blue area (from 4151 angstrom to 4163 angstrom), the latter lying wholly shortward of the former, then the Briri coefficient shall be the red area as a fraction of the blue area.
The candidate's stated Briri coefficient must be 1.017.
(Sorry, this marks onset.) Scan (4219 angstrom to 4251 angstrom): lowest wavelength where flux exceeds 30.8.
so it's 4221.0 angstrom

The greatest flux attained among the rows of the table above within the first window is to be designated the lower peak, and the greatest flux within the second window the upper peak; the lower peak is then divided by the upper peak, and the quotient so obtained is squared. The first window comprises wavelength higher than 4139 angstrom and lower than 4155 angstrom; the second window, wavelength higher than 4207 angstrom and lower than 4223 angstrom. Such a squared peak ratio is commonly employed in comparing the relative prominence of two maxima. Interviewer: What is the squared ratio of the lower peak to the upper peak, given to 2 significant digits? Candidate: 0.86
